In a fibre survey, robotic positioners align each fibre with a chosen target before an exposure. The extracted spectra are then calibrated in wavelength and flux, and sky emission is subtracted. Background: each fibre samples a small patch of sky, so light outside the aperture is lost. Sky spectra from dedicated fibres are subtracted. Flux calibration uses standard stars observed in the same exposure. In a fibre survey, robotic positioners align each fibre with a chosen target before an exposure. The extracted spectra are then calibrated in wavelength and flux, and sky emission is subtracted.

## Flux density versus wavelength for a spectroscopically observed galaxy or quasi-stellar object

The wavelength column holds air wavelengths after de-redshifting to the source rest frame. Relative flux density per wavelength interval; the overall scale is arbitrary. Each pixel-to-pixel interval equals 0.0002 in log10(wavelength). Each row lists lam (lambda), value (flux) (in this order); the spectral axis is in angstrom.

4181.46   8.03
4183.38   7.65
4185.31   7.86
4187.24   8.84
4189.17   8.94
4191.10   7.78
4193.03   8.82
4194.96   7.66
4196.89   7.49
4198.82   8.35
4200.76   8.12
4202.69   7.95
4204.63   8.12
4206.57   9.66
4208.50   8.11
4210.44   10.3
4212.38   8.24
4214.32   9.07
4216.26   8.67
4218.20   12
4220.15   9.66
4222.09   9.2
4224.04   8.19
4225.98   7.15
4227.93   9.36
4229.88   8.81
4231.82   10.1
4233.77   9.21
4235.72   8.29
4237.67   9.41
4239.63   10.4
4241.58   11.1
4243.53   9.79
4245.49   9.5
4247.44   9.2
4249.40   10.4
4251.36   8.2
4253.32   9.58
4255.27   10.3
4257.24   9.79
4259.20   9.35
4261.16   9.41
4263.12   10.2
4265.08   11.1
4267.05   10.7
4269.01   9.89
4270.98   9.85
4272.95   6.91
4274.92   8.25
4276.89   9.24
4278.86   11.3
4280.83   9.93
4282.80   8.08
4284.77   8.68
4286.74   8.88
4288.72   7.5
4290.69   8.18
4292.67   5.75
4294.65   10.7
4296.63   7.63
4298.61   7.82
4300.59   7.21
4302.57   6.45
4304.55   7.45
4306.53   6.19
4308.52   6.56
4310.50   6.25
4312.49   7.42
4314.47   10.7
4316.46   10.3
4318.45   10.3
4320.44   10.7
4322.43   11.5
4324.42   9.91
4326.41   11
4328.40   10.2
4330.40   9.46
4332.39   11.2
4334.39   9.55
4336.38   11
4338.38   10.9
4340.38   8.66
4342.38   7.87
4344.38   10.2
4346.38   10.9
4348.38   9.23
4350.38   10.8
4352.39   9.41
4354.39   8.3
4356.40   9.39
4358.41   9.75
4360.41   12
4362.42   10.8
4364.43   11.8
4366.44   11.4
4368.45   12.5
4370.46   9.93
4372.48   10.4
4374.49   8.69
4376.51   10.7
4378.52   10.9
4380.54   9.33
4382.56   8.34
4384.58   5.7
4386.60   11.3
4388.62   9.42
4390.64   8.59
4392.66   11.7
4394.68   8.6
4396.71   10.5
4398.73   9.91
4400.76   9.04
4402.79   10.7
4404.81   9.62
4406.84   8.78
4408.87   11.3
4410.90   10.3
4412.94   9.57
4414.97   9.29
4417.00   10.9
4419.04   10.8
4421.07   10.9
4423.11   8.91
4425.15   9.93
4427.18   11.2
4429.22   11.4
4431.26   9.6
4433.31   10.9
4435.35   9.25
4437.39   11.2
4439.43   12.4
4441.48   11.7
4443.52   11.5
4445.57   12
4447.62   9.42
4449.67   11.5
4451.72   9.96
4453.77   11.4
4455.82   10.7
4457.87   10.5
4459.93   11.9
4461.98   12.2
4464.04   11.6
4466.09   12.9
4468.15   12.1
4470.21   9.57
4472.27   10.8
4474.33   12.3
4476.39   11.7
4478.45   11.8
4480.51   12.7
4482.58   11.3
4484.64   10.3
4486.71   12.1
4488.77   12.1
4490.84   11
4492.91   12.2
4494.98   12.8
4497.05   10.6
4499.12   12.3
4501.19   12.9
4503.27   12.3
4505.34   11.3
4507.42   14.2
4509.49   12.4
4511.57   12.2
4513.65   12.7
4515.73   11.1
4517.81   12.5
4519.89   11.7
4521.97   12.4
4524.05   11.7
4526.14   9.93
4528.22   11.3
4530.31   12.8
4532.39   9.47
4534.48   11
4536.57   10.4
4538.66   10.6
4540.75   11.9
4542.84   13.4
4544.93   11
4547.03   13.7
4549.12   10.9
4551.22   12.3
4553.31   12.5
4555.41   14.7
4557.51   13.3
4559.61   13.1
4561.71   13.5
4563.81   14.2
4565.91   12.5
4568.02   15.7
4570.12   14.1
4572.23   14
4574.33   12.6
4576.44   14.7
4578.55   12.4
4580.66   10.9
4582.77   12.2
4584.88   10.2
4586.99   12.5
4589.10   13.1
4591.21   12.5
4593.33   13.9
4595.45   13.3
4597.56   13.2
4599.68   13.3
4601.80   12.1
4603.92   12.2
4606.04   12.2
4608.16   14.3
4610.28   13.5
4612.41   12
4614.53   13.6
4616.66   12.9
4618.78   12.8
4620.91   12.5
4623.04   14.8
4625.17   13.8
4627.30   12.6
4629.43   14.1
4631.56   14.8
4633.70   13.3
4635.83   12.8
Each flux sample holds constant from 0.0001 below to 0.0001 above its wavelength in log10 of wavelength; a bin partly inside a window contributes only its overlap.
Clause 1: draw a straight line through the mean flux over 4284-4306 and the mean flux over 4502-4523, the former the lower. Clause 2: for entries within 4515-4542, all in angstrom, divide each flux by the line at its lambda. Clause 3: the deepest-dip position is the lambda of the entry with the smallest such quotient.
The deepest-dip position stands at 4532.39 angstrom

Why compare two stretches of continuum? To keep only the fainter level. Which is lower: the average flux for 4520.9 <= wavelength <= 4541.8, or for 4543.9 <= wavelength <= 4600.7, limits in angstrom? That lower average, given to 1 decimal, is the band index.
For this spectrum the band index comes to 11.2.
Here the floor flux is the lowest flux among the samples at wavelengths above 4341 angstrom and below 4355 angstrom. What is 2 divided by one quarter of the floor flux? 1.02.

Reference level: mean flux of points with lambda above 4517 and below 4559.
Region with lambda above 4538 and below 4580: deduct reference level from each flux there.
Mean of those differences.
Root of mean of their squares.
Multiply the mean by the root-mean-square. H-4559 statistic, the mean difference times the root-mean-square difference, 2.1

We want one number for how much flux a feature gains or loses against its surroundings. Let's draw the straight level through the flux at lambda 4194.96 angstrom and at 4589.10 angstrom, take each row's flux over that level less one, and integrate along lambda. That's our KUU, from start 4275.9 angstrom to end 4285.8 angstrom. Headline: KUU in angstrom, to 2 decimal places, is 0.67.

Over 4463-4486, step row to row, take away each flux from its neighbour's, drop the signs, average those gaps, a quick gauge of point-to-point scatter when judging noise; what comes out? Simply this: 1.14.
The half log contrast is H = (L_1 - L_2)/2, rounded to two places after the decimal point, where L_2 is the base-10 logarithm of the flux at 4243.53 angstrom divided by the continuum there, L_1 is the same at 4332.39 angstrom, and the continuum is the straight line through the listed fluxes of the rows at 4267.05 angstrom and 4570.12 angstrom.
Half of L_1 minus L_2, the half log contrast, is 0.01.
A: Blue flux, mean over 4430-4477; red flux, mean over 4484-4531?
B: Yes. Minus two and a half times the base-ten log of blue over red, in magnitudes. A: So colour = 0.07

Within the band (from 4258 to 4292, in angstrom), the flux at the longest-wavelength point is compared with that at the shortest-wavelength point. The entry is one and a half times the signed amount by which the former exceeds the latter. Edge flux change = -1.8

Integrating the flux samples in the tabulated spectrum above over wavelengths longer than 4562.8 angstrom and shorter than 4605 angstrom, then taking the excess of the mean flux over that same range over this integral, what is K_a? -535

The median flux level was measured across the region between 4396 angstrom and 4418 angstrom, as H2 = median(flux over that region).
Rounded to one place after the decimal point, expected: 9.9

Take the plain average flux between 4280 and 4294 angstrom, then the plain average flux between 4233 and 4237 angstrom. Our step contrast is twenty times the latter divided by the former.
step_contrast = 21.5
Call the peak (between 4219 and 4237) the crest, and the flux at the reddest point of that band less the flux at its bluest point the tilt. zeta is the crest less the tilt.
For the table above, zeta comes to 11.5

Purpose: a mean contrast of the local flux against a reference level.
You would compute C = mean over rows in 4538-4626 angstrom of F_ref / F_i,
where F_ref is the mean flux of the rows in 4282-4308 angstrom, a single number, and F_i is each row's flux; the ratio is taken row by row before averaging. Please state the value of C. 0.60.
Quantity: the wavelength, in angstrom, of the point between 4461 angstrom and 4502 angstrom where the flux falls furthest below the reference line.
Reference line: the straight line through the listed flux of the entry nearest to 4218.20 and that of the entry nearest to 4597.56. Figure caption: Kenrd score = 4470.21 angstrom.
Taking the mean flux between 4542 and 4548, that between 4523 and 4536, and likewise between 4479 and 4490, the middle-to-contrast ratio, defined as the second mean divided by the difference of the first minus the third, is 11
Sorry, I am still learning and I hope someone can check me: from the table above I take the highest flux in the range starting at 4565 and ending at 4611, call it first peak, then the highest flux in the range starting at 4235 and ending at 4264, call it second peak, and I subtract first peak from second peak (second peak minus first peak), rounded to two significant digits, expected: -4.6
